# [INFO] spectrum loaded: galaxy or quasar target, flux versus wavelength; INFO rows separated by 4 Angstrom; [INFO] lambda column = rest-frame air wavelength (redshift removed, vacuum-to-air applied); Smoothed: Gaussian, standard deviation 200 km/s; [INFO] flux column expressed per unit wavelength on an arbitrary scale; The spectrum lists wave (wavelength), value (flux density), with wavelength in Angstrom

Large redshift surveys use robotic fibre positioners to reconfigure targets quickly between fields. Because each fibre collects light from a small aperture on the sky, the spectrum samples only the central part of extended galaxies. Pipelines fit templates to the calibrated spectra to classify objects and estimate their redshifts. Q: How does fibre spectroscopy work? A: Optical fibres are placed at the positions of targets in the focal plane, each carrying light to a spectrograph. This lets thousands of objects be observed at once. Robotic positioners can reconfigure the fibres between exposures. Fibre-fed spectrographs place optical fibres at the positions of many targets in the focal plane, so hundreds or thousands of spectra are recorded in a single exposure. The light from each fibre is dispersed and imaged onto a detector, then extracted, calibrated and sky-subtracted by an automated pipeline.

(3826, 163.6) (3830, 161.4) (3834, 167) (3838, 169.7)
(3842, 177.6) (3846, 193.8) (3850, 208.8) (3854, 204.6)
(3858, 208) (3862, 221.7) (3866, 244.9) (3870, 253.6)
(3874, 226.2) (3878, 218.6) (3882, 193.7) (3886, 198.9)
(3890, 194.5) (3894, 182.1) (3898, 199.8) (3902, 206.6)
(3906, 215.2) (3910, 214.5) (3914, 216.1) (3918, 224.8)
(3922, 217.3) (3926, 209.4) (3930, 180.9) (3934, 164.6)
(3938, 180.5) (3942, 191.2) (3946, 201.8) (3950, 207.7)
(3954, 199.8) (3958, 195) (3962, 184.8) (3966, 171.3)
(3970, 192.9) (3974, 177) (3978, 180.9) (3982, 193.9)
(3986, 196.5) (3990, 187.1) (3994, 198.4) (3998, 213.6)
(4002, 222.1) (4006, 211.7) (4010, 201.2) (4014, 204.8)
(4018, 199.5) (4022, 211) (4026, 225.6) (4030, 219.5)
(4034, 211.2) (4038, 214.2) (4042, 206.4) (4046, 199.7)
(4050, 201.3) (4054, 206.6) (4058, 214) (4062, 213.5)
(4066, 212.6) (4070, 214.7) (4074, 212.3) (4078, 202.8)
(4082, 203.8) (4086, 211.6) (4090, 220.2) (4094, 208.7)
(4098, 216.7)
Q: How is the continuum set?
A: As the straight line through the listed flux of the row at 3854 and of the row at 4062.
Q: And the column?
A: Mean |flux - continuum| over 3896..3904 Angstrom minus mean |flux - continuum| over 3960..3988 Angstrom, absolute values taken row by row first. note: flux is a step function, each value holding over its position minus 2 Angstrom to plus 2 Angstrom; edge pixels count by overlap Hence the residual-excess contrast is -21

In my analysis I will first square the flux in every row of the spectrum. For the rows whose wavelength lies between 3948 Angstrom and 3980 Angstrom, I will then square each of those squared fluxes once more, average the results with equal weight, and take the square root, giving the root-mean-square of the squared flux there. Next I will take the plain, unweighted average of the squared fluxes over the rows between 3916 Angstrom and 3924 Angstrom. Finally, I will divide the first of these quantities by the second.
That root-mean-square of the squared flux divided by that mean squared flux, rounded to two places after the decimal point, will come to 0.74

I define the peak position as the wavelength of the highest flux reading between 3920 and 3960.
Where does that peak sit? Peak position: 3922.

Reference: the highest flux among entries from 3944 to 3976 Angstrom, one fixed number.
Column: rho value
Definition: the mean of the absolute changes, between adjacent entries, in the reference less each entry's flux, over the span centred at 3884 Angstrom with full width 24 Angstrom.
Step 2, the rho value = 11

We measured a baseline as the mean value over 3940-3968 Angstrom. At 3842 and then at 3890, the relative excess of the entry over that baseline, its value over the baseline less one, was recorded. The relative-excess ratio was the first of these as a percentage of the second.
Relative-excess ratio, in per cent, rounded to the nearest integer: -1095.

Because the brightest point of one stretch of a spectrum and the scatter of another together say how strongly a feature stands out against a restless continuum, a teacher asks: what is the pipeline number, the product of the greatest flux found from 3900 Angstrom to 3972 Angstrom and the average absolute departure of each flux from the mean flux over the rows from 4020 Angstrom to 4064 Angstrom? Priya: 1263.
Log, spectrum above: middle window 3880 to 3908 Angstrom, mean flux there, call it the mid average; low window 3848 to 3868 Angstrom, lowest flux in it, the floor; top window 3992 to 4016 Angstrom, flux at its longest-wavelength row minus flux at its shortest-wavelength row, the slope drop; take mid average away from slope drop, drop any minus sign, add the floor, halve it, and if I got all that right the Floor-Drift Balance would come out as 198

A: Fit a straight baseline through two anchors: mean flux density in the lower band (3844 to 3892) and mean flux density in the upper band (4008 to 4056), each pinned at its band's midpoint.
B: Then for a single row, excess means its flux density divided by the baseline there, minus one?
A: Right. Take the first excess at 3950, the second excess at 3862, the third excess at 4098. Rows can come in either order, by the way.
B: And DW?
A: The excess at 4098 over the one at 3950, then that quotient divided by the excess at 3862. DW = -88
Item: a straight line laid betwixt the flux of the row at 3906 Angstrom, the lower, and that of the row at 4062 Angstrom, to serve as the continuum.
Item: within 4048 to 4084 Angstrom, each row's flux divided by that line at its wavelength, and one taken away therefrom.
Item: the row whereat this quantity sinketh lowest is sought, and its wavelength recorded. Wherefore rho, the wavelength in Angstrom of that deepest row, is 4050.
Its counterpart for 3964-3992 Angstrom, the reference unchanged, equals 3966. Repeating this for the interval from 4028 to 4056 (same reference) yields 4046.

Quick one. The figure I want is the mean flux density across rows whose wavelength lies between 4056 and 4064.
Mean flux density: 214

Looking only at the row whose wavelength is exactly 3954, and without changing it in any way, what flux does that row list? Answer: 199.8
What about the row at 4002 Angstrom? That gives 222.1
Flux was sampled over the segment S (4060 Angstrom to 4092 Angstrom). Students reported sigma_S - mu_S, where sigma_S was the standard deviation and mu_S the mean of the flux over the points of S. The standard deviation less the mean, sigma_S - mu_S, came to -206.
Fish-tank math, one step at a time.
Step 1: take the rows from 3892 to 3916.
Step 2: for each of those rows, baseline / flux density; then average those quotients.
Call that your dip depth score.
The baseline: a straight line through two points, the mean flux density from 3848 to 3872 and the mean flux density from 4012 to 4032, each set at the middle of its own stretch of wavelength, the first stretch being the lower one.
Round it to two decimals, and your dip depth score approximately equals 1.08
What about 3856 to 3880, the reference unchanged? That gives 0.98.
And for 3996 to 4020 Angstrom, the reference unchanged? 1.02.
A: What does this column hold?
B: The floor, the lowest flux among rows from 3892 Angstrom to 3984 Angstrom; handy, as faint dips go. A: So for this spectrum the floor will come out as 164.6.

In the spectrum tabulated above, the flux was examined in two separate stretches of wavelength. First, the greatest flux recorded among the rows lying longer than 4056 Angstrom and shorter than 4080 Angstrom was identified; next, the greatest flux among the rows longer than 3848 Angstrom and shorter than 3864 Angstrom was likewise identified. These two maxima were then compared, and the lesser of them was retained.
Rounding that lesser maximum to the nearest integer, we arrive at 215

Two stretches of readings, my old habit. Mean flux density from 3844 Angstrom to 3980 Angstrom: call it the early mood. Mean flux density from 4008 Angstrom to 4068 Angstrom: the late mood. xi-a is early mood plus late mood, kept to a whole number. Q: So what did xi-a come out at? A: 412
